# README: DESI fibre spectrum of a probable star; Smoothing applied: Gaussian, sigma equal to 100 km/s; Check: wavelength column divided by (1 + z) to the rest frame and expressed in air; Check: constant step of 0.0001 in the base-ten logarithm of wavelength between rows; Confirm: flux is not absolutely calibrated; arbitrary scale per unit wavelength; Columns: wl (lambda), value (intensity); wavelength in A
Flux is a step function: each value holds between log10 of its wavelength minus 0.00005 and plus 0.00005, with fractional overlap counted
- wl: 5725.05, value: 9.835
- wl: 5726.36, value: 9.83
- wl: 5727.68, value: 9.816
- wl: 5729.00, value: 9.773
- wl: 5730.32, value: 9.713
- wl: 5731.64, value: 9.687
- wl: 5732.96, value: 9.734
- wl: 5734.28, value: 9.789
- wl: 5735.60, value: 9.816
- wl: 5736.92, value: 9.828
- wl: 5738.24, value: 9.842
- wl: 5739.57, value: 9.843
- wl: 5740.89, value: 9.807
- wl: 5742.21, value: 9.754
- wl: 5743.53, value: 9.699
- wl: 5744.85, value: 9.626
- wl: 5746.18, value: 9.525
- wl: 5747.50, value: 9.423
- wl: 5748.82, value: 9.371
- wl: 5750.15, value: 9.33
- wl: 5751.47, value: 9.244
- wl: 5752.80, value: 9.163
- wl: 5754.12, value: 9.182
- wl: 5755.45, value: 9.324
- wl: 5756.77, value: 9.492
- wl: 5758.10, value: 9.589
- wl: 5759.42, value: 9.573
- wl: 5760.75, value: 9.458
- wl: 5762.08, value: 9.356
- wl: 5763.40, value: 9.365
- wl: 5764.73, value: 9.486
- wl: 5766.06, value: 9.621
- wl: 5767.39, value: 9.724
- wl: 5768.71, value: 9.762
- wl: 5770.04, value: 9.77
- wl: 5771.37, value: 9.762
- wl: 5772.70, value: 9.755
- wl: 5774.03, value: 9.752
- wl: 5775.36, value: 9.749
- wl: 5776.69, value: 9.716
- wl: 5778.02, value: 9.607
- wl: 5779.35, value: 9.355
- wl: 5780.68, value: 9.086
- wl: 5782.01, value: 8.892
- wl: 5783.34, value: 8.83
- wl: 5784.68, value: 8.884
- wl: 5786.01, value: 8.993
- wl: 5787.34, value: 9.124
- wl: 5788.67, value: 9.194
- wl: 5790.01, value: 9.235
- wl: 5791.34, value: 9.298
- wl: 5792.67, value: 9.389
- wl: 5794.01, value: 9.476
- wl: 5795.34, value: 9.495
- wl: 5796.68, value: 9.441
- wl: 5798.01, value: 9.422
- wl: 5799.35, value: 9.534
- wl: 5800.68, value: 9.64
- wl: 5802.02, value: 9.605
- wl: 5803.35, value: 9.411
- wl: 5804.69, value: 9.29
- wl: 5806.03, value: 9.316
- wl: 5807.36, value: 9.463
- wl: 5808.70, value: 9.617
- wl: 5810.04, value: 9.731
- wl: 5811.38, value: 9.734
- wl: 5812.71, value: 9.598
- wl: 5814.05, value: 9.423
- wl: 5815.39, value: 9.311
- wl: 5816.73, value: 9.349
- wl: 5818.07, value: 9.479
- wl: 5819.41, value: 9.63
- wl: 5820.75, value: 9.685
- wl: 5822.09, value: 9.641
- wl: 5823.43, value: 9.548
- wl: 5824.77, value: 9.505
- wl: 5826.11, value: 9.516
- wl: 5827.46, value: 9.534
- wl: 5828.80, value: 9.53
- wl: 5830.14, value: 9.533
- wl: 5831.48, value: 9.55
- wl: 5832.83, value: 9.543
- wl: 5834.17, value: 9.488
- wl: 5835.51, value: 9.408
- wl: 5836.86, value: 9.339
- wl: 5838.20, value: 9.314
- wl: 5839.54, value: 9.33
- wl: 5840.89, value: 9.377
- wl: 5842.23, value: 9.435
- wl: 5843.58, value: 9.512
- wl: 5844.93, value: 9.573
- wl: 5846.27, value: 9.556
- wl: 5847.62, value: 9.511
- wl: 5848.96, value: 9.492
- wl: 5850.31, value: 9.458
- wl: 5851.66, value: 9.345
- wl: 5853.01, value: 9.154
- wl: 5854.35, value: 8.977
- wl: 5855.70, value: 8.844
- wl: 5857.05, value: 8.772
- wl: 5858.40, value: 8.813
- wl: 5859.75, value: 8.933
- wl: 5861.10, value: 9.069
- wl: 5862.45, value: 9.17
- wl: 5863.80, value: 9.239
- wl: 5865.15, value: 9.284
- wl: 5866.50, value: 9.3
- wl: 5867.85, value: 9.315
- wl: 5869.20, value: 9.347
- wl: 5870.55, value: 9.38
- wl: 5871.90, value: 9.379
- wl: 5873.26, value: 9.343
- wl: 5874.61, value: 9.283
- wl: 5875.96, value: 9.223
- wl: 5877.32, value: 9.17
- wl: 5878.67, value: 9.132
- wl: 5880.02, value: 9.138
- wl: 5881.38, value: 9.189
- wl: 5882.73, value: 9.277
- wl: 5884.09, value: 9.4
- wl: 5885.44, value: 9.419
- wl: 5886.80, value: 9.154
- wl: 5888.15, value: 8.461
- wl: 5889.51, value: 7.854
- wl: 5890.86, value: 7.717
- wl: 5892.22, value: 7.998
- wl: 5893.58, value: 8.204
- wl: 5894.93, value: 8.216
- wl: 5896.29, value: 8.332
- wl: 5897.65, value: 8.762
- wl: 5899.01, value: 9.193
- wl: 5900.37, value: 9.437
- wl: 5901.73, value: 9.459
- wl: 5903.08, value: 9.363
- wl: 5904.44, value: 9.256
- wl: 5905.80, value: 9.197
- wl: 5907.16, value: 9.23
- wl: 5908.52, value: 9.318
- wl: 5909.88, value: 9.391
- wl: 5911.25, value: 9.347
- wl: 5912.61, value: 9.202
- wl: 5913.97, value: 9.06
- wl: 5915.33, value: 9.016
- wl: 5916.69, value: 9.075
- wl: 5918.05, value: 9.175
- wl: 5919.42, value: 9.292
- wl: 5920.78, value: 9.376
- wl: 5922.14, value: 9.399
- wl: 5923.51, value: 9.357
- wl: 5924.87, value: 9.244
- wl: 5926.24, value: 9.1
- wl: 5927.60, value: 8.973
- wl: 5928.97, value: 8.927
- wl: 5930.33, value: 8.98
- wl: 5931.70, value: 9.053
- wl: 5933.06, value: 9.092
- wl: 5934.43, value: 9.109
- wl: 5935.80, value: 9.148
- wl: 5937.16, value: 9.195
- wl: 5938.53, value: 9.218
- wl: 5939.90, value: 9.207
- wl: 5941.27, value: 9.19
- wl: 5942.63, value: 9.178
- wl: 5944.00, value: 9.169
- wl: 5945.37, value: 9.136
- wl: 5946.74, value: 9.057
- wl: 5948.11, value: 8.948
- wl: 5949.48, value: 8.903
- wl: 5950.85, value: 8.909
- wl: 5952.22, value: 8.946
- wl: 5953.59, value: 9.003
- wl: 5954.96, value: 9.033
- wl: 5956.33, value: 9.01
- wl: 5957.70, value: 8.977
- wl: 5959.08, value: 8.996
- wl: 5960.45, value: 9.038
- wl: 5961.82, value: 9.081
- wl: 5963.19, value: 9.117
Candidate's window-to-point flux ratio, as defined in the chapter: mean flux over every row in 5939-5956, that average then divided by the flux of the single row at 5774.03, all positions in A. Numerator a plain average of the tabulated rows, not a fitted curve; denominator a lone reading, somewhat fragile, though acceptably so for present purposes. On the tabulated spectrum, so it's 0.93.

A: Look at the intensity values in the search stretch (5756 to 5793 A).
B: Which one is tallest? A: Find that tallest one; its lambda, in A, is 5770.04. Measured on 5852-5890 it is 5885.44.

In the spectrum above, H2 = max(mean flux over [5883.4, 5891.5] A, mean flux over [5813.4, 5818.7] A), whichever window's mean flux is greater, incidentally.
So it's 9.39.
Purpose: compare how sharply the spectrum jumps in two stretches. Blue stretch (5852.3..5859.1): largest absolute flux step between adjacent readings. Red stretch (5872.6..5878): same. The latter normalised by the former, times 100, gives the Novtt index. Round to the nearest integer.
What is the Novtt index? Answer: 34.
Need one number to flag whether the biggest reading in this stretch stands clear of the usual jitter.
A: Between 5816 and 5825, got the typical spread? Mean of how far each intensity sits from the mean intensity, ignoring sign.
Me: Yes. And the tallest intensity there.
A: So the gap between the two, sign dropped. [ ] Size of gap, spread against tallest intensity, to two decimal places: 9.60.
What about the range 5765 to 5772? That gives 9.73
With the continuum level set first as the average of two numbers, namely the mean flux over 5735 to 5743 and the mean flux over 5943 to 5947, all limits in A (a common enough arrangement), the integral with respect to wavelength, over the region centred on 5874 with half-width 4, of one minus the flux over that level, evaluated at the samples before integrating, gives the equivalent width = 0.15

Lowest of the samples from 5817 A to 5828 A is 9.479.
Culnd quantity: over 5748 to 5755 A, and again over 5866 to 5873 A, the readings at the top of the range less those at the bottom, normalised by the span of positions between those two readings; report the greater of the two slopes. 0.01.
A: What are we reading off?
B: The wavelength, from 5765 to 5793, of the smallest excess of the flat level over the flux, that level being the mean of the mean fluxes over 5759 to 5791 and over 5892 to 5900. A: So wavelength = 5770.04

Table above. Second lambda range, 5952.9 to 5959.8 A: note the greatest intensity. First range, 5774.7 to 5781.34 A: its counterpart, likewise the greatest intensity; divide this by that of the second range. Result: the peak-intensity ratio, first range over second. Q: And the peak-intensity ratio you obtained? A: 1.08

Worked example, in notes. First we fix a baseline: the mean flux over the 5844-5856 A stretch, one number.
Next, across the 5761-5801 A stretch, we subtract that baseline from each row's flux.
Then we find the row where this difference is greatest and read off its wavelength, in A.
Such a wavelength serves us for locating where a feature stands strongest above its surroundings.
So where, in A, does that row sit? 5770.04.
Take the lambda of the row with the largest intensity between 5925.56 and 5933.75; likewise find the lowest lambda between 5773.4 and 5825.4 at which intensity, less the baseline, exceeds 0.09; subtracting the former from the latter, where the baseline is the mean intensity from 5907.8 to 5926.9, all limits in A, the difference -152.2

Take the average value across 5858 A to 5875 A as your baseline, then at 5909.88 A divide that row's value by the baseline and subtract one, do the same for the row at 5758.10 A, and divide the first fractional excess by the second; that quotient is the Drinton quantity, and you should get 0.5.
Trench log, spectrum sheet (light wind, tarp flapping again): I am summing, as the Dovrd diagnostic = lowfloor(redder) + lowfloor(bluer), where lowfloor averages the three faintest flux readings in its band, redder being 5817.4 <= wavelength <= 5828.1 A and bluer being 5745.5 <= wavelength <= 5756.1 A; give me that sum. 18.7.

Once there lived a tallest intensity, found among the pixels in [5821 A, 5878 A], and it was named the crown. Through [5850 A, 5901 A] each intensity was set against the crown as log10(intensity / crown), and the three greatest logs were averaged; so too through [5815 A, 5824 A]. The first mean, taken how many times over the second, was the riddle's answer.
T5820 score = -19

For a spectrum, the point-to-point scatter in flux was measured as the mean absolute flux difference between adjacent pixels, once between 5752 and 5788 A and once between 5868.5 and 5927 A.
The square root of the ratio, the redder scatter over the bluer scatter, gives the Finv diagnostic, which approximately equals 1.22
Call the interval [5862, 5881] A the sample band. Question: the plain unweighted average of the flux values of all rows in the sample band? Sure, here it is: 9.26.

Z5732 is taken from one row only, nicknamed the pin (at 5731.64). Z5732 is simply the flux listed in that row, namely 9.687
